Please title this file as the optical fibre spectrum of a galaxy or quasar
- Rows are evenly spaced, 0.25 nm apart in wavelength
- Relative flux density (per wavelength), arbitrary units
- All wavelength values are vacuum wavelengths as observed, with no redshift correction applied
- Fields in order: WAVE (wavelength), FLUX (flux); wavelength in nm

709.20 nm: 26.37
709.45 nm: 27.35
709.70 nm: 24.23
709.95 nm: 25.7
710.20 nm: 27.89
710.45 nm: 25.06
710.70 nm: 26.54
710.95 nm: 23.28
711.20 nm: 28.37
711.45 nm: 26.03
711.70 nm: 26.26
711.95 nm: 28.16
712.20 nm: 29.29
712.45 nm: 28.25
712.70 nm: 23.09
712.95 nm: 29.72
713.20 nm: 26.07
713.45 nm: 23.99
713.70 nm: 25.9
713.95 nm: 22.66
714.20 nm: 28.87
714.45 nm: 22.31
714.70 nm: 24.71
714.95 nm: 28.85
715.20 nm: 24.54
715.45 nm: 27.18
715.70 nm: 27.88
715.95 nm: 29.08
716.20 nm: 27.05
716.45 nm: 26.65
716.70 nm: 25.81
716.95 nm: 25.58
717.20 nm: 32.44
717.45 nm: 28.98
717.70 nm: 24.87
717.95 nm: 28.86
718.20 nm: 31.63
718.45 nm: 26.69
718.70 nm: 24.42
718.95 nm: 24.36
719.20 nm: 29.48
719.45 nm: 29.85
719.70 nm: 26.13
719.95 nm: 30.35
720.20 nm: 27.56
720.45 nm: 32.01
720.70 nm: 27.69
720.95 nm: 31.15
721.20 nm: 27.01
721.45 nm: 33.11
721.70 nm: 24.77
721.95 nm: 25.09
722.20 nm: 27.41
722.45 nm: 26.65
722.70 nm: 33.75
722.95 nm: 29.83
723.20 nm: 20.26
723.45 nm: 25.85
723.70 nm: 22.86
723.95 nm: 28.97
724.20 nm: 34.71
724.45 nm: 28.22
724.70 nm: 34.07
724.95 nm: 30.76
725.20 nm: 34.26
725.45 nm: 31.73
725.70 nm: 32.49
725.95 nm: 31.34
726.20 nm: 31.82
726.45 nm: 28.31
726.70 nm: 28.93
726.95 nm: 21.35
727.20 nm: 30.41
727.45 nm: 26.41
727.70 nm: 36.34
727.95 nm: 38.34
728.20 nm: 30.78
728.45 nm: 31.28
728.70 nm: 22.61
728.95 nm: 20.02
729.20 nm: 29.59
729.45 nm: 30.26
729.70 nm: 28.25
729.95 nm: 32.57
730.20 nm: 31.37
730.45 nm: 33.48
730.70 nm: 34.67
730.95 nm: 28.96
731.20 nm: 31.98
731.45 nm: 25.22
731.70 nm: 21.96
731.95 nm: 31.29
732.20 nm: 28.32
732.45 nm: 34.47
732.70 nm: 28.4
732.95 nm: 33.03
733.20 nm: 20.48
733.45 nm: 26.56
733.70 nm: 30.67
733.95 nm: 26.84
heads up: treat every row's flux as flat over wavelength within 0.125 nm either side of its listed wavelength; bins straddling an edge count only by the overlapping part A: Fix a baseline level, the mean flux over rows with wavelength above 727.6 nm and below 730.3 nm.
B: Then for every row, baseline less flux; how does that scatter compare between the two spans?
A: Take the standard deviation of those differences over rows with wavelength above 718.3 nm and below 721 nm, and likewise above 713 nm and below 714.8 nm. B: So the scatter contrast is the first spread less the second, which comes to 0.4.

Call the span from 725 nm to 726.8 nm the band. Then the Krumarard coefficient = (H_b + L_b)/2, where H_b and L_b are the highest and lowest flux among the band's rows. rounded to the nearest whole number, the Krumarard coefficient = 31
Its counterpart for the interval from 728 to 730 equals 26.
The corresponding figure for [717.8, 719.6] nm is 28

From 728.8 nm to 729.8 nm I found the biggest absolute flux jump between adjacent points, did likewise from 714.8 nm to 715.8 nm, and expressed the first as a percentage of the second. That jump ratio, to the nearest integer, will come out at 222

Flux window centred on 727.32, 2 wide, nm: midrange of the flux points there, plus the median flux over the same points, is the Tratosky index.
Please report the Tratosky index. 60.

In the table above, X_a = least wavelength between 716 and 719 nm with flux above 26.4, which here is 716.20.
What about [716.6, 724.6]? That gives 717.20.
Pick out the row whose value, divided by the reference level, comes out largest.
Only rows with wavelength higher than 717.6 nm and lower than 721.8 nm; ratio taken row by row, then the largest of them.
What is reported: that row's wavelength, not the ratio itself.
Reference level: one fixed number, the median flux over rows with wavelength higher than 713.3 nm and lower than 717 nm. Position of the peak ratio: 721.45 nm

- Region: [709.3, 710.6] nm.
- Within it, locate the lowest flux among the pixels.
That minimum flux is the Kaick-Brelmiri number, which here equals 24.23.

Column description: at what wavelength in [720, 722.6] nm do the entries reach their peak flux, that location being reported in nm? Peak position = 721.45 nm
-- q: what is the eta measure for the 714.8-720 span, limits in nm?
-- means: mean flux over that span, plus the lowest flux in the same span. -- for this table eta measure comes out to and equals 52.0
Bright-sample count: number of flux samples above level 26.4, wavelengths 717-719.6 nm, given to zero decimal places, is 7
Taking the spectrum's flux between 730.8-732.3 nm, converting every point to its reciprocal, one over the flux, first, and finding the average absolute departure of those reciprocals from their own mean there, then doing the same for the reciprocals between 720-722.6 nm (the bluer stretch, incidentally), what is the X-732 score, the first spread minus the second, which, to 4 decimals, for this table 0.0014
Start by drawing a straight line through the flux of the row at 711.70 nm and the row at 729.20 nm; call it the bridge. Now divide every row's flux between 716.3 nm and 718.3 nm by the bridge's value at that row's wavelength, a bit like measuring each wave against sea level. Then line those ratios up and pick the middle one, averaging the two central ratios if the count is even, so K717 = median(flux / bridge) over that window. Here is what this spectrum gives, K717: 1.02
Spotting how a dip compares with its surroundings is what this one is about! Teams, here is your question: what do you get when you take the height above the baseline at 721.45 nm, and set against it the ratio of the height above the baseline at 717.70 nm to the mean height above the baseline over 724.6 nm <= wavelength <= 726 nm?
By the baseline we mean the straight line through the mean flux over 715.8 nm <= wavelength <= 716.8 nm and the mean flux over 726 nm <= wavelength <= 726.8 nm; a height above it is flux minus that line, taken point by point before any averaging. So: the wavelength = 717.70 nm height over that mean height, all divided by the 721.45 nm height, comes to -0.2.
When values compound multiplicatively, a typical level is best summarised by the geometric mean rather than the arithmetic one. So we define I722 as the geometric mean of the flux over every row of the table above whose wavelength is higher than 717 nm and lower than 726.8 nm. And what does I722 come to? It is 28.7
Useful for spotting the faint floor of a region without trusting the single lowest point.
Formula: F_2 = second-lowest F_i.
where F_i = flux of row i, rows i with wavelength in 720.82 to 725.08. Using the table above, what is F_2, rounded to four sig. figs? 22.86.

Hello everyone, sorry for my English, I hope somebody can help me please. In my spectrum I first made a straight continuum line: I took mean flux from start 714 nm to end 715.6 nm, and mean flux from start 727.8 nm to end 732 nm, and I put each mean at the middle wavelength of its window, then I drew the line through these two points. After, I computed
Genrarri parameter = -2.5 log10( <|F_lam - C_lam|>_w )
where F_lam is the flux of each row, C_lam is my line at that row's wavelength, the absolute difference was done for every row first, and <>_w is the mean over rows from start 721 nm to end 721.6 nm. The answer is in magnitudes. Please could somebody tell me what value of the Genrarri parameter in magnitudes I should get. -1.2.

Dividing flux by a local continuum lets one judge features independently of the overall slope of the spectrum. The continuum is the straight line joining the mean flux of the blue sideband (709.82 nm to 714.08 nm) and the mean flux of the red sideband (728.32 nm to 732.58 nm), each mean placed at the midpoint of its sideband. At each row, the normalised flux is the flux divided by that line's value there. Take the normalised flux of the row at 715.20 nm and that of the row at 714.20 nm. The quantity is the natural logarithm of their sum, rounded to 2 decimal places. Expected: 0.69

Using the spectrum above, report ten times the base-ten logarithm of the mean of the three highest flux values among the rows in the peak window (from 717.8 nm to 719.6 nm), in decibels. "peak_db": 14.8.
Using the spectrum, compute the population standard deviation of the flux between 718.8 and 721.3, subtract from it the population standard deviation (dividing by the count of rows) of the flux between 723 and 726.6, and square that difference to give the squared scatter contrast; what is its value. 3.5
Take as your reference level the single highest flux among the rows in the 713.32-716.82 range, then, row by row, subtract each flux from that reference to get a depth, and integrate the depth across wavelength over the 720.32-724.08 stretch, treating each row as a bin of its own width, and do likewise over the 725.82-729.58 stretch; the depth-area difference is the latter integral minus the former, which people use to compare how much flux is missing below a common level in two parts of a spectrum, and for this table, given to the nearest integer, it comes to -5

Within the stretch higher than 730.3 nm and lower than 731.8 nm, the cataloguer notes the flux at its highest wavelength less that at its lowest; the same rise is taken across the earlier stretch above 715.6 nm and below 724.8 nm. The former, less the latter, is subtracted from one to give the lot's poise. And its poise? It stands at 19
